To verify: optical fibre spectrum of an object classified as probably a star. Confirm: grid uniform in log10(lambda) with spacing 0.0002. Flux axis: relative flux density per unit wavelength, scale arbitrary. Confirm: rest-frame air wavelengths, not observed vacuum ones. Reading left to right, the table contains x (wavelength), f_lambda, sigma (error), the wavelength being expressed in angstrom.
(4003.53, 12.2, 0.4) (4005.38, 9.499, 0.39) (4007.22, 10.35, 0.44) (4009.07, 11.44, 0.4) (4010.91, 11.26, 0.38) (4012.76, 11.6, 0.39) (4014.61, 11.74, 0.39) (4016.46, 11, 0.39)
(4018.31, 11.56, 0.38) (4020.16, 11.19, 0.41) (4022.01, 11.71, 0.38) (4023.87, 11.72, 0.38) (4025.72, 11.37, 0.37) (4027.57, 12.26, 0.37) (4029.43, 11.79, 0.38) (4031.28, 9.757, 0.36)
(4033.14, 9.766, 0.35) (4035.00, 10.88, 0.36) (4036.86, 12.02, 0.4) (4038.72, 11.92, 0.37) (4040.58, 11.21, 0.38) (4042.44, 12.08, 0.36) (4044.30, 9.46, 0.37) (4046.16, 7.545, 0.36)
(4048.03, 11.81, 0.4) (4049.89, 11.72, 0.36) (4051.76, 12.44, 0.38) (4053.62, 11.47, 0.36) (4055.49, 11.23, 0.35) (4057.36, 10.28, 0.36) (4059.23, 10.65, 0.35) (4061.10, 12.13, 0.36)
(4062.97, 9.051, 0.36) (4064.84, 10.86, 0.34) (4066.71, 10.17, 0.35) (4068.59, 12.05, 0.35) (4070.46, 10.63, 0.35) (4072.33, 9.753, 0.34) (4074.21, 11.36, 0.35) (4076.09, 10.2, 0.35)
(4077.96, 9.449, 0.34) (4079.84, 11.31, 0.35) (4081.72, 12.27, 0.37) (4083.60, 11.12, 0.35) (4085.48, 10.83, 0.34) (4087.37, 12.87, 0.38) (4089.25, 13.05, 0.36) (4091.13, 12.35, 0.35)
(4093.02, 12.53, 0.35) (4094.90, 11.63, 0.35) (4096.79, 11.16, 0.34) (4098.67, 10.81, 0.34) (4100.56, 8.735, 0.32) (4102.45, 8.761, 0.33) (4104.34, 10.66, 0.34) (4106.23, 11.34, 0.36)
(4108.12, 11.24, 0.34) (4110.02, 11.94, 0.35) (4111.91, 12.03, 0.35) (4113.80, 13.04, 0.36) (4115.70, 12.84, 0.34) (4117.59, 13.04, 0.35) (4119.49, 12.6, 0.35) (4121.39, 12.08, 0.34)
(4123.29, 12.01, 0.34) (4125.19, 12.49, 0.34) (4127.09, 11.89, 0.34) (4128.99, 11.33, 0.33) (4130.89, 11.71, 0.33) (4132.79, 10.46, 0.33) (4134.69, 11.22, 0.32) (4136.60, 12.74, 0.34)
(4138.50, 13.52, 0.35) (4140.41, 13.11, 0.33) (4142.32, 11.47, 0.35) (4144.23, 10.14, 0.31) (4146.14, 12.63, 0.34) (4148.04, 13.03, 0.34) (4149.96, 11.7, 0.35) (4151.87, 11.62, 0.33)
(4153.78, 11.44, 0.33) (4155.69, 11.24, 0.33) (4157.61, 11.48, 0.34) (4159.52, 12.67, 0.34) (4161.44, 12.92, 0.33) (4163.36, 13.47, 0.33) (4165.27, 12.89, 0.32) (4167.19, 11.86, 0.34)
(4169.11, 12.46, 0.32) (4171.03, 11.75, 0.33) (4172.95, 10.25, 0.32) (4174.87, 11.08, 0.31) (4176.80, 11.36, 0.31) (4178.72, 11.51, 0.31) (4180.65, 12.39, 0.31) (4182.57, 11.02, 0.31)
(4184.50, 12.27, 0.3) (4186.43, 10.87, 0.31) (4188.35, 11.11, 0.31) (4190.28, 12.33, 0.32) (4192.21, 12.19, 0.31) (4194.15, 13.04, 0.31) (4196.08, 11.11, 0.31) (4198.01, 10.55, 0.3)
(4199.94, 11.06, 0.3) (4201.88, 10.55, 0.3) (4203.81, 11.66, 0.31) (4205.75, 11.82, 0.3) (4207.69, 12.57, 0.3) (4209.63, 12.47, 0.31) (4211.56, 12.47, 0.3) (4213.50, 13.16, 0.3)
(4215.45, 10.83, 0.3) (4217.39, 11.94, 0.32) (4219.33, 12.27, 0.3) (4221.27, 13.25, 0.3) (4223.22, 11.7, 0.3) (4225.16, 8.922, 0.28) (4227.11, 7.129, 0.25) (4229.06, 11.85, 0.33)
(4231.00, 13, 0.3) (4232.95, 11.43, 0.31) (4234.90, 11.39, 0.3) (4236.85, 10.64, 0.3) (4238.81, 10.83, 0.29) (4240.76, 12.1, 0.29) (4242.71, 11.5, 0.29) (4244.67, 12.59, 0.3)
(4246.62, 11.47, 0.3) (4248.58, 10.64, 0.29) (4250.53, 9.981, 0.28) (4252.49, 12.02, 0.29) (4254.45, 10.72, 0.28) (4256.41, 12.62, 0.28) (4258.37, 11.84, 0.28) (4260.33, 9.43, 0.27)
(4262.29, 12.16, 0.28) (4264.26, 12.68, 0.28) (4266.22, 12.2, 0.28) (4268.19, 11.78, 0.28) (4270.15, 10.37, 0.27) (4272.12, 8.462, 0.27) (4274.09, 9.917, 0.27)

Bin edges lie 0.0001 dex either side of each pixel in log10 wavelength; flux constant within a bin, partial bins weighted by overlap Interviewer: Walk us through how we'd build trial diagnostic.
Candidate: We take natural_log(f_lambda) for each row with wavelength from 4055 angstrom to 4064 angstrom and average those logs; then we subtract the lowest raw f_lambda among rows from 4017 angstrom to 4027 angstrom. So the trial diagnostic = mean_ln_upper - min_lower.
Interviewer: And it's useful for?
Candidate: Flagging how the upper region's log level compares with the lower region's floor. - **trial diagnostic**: -8.8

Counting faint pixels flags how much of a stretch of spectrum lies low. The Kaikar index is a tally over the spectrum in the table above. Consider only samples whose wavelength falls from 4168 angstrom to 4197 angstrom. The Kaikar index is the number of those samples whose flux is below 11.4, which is 7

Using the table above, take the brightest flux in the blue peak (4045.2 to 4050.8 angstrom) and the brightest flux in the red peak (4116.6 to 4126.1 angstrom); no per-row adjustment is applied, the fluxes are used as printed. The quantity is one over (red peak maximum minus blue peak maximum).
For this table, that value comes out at 0.8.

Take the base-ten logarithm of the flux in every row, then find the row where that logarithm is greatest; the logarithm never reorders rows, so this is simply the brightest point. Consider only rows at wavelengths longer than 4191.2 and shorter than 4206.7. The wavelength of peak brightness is 4194.15 angstrom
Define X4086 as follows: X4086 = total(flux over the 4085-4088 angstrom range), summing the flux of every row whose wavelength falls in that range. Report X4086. 23.7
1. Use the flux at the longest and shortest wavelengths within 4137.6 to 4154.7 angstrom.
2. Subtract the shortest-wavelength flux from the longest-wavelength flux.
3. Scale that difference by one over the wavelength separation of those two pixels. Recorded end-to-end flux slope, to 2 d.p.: -0.14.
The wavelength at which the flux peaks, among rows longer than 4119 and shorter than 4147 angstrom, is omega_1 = 4138.50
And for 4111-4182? 4138.50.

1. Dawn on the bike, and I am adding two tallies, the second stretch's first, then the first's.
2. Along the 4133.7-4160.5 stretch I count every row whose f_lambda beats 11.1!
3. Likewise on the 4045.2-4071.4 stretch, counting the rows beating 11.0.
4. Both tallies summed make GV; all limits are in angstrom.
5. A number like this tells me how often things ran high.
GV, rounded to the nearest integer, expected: 20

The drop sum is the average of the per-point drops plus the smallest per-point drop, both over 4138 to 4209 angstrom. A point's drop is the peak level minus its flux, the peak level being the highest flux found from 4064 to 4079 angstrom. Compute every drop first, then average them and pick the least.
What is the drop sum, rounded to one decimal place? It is -1.3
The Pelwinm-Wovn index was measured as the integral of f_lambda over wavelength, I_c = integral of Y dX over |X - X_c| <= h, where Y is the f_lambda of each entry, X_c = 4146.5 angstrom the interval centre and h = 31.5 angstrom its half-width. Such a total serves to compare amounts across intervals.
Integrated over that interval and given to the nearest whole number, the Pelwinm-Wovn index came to 757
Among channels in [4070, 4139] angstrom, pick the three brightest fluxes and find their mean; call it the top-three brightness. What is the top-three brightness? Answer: 13.2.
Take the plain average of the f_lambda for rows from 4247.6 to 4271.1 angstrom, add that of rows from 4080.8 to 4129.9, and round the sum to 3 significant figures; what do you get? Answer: 23.1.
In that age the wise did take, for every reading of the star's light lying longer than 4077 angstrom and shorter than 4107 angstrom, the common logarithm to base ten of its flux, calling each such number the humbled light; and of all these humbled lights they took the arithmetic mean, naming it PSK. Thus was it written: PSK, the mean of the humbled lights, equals 1.05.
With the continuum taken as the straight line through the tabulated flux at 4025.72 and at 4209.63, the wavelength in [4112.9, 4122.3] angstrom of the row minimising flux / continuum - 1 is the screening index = 4121.39 angstrom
